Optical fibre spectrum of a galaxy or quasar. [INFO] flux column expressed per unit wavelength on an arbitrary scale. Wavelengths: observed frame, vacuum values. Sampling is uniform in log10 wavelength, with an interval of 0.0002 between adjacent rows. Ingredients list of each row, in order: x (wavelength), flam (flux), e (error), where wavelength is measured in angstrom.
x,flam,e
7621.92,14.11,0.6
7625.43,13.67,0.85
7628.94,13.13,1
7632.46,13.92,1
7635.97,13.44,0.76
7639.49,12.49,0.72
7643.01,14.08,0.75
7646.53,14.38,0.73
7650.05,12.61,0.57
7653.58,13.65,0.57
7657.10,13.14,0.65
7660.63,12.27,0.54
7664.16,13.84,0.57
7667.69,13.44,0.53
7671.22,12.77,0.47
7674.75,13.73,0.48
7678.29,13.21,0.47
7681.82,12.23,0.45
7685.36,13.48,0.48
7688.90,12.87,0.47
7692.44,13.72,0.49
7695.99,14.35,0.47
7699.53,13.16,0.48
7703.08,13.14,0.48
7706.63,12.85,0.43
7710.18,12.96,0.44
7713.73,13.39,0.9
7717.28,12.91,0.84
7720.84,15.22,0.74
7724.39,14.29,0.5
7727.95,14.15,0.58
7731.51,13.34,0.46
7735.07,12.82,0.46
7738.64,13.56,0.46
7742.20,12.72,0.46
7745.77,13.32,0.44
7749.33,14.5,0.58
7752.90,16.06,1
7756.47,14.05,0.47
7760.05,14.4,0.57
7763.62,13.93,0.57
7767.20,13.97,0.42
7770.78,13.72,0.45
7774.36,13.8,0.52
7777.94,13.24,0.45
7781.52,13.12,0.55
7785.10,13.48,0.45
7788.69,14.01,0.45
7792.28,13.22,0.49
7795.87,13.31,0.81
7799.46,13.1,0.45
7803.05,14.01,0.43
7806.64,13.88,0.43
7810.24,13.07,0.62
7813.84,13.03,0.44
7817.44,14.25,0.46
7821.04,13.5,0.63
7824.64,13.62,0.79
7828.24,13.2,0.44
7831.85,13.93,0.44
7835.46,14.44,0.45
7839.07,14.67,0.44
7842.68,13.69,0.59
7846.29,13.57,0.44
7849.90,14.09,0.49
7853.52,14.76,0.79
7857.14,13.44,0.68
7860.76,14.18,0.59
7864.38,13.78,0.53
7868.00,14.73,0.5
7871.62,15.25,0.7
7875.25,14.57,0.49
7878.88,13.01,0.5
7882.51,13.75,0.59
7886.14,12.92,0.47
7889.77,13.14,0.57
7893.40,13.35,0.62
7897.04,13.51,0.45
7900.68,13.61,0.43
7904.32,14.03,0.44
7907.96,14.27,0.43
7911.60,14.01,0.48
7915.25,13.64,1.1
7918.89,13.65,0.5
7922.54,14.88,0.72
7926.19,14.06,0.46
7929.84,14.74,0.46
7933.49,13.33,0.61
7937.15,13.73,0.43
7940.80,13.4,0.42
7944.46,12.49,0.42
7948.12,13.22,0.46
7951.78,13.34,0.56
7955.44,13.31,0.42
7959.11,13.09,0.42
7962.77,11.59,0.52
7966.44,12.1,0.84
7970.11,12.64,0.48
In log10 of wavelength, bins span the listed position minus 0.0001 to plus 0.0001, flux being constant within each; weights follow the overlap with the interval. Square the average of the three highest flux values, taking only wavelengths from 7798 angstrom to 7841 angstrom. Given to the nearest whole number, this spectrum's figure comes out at 209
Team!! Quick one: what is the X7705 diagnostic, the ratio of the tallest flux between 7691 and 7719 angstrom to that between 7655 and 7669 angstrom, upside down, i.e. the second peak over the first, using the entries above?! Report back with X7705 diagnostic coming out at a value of 0.96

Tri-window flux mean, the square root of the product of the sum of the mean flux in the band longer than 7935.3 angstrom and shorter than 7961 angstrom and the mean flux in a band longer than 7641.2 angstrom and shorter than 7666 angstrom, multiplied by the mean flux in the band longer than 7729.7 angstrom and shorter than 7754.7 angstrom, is 19.1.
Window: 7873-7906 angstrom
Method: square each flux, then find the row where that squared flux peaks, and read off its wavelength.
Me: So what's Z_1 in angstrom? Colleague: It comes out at 7875.25 angstrom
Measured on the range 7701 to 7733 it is 7720.84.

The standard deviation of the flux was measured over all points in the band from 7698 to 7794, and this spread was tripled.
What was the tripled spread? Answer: 2.3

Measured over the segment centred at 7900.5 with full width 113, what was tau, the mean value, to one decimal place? 13.8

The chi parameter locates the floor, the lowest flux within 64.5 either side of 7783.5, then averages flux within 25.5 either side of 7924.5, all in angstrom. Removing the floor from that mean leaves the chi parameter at 1.07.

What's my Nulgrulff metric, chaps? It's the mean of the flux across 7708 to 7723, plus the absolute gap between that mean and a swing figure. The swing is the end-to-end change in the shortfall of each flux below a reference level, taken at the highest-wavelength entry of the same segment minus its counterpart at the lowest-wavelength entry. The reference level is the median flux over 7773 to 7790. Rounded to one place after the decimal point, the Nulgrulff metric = 29.5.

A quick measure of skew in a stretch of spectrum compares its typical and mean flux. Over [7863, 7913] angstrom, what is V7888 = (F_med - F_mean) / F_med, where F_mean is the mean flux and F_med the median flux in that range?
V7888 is -0.0063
